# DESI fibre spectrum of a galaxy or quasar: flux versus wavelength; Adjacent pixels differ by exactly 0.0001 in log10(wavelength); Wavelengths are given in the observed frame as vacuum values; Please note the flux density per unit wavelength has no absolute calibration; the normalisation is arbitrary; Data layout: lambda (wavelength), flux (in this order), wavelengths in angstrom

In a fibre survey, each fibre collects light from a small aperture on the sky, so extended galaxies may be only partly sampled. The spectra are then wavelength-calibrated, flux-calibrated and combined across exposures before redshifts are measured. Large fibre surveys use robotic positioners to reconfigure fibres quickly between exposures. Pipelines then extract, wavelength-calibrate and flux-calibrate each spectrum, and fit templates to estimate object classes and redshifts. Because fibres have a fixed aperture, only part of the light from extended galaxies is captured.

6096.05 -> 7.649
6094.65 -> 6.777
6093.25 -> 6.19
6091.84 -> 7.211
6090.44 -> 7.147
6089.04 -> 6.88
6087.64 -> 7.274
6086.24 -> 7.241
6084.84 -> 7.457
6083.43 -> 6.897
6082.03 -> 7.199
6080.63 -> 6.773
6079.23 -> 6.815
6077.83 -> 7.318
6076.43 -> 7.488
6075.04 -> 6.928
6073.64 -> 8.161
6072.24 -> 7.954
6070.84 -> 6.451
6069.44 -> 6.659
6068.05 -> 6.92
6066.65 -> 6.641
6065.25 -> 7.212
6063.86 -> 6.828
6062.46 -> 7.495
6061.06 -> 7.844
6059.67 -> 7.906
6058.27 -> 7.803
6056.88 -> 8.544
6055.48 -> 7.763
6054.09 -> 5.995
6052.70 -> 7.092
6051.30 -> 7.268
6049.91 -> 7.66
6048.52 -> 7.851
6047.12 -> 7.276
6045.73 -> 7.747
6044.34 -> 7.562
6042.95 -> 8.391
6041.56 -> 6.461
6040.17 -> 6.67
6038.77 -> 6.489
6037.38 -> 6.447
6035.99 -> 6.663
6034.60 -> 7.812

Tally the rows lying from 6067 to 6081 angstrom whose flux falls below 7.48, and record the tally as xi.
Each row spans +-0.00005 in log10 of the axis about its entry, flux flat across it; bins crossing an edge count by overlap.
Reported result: 7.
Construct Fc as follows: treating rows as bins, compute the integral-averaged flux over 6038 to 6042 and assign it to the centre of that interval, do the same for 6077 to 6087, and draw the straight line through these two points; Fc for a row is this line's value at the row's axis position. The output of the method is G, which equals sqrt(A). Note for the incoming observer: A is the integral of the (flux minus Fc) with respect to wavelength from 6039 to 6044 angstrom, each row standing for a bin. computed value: 1.7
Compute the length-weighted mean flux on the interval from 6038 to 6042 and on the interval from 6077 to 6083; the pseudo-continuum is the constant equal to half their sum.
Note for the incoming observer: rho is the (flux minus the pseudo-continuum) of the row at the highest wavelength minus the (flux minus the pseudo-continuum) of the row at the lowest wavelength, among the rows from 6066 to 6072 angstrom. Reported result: -0.19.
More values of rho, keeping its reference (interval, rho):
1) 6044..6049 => 0.29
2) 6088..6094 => -0.69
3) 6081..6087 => 0.04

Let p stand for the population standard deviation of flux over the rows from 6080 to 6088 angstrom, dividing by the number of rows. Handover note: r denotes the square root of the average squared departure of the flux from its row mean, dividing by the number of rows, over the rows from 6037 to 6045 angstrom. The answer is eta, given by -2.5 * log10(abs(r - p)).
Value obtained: 0.8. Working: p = 0.23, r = 0.7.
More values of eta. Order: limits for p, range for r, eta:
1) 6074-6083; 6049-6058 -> 0.7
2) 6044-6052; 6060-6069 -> 1.8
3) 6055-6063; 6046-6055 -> 1.4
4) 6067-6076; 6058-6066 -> 1.5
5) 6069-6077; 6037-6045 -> 2.6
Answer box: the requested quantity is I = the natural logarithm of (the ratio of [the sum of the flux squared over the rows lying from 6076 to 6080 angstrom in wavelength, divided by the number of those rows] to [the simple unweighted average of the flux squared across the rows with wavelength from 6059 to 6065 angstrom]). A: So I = -0.09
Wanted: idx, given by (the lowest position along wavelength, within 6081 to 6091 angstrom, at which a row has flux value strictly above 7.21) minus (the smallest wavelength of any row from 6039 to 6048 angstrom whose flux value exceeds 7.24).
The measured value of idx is 41.9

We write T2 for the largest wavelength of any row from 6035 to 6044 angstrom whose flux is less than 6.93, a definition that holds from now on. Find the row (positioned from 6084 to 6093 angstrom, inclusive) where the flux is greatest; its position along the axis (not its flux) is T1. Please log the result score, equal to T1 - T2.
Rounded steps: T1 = 6084.84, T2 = 6041.56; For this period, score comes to 43.3 angstrom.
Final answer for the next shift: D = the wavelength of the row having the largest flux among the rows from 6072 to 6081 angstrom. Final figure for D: 6073.64 angstrom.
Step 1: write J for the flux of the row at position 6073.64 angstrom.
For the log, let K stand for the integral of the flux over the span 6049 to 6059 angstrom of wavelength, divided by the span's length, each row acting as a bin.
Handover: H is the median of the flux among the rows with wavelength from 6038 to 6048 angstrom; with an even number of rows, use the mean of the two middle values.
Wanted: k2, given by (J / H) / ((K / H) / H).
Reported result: 8.0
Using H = 7.28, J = 8.161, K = 7.46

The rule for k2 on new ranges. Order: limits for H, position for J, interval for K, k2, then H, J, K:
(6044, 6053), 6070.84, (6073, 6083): 6.7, 7.56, 6.451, 7.23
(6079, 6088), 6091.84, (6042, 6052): 6.8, 7.20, 7.211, 7.65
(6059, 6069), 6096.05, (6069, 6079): 7.6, 7.21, 7.649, 7.27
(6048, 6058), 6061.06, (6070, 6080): 8.2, 7.66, 7.844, 7.29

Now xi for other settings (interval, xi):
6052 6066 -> 4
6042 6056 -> 4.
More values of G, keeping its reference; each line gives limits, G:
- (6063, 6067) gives 0.5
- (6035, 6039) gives 0.8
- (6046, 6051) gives 2.2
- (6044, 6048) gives 1.9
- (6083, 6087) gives 0.6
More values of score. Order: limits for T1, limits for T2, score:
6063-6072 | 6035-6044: 23.7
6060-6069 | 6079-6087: -22.4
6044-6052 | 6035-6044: 7.0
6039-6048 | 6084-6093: -46.1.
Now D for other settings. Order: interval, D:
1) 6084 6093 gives 6084.84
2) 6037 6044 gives 6042.95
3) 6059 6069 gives 6059.67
